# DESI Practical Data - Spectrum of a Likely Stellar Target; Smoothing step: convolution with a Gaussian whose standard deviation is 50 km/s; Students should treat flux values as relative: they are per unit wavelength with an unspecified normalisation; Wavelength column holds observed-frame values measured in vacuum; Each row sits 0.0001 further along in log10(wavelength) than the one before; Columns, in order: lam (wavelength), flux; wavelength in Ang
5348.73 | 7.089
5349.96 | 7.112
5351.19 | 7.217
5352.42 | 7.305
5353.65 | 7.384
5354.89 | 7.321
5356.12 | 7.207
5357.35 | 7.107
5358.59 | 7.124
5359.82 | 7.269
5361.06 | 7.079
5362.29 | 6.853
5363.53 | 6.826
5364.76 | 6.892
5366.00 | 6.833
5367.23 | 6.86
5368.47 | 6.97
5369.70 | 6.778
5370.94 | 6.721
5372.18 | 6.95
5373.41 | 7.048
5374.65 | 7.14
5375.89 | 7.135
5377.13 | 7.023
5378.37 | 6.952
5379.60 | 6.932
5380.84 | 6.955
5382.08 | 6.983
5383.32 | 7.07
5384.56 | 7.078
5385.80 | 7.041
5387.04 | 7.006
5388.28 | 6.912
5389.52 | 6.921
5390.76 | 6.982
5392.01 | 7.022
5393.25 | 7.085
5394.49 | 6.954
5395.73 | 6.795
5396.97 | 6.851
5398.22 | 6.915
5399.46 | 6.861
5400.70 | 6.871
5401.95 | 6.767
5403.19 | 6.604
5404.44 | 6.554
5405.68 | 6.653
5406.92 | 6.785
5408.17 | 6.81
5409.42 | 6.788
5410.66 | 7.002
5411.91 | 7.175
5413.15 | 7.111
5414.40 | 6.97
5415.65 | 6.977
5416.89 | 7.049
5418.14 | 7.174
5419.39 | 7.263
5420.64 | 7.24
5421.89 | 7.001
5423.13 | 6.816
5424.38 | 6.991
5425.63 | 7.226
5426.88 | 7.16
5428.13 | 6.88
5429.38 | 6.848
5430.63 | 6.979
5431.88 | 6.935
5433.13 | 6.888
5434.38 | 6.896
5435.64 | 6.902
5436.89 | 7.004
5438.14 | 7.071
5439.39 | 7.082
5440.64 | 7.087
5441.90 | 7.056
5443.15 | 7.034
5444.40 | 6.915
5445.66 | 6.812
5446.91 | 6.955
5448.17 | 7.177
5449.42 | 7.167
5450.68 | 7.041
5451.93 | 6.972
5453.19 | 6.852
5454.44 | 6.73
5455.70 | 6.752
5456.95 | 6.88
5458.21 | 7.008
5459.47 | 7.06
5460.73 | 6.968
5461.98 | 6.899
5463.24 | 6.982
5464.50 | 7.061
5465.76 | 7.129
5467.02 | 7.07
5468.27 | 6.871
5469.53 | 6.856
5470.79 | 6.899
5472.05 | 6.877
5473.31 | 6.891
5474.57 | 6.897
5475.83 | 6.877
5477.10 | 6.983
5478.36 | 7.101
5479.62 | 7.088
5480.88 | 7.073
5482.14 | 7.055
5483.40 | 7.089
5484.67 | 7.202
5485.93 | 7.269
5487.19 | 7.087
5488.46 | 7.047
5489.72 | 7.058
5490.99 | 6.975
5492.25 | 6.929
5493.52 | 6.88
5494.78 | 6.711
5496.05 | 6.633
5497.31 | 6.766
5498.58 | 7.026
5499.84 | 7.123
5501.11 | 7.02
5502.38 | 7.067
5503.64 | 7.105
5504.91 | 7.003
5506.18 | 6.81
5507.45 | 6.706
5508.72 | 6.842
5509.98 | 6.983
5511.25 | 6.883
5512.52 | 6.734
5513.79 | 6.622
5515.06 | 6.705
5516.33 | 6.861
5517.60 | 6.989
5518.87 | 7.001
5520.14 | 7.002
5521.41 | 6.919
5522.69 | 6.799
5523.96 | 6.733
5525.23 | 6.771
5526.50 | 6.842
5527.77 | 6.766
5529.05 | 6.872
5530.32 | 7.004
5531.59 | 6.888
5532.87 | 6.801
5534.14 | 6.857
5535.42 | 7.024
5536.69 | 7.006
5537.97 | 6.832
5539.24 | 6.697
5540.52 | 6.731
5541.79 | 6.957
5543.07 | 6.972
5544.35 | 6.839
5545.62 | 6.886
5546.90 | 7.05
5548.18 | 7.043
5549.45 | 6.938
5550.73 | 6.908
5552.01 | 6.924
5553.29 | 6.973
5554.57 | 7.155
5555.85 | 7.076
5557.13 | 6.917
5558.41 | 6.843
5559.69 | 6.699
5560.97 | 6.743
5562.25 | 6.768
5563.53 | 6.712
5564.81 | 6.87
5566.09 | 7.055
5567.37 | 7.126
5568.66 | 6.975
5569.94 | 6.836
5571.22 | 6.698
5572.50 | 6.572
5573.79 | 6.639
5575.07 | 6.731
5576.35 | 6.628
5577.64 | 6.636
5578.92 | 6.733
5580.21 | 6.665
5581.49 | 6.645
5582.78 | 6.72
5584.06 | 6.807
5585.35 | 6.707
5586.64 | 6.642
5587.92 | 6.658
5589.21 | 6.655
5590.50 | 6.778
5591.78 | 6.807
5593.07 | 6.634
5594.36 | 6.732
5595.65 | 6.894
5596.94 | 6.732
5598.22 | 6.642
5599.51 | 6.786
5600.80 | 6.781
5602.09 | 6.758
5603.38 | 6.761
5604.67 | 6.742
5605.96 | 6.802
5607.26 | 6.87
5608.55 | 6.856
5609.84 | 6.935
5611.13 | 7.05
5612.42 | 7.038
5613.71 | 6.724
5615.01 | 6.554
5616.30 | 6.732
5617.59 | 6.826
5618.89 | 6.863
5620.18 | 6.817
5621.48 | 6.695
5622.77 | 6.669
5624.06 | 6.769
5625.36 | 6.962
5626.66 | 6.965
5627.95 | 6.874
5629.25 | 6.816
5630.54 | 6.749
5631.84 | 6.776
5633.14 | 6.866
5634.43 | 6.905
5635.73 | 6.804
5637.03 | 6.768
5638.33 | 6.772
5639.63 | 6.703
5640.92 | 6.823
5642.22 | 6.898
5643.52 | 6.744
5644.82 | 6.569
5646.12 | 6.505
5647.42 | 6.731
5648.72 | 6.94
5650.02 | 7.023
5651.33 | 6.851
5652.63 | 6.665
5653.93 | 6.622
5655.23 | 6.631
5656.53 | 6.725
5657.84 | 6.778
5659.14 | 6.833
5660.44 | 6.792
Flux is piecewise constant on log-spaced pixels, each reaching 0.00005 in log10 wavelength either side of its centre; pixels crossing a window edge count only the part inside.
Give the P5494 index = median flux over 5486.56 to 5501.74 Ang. 7.00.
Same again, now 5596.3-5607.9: 6.76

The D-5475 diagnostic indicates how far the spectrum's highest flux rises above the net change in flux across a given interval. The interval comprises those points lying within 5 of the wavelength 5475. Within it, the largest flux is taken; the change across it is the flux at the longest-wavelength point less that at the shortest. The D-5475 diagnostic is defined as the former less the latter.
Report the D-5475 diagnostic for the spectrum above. 6.91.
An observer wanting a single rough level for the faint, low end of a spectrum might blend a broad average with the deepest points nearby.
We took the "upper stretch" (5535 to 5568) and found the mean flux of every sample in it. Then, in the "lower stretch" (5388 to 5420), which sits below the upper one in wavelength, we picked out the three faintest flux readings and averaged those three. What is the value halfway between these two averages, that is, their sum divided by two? 6.76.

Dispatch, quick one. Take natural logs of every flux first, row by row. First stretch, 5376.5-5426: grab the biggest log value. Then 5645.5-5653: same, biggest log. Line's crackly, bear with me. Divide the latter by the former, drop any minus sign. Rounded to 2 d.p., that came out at 0.98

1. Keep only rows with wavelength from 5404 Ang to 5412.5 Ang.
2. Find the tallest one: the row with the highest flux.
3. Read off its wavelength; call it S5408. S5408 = 5411.91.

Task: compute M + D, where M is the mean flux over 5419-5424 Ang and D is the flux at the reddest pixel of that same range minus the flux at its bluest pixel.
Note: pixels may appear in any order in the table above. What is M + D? 6.63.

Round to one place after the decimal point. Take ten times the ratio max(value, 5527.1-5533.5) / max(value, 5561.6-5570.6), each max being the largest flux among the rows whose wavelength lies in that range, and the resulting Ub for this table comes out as 9.8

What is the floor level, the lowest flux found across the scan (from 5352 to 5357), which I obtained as 7.207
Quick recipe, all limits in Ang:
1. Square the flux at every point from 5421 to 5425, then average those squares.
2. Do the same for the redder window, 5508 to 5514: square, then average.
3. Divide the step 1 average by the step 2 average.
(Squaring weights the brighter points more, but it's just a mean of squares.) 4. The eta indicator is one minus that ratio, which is -0.04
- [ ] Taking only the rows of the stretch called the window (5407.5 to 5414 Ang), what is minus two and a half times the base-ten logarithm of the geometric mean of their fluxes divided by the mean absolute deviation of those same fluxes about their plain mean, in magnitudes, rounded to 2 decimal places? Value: -4.22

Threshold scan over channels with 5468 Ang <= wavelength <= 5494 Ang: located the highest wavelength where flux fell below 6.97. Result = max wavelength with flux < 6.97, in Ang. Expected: 5493.52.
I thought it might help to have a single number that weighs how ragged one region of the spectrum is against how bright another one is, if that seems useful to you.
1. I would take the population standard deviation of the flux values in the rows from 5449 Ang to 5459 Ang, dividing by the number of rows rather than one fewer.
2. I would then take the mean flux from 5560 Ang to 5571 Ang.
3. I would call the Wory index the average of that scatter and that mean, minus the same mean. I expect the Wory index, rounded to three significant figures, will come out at -3.37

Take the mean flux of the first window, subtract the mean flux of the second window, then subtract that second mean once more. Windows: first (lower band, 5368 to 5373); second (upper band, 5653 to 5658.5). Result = -6.5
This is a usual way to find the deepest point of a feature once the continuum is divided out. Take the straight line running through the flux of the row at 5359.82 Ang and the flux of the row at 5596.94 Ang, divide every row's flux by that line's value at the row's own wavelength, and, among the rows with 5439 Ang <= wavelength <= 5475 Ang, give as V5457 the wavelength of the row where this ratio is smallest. 5454.44 Ang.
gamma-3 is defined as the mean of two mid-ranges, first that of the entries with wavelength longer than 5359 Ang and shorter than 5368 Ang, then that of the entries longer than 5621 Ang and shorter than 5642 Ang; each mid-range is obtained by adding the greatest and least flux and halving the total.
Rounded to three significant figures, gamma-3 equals 6.93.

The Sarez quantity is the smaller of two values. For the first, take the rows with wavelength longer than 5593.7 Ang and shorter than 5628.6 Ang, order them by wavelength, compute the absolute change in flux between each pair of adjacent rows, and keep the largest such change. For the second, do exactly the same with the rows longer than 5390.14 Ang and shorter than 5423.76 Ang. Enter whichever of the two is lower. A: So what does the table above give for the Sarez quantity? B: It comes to 0.24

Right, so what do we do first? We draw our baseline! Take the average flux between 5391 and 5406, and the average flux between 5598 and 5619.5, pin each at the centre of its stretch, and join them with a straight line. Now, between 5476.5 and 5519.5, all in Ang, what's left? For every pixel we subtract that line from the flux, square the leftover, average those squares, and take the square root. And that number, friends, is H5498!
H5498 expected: 0.21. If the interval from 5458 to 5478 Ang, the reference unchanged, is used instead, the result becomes 0.16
